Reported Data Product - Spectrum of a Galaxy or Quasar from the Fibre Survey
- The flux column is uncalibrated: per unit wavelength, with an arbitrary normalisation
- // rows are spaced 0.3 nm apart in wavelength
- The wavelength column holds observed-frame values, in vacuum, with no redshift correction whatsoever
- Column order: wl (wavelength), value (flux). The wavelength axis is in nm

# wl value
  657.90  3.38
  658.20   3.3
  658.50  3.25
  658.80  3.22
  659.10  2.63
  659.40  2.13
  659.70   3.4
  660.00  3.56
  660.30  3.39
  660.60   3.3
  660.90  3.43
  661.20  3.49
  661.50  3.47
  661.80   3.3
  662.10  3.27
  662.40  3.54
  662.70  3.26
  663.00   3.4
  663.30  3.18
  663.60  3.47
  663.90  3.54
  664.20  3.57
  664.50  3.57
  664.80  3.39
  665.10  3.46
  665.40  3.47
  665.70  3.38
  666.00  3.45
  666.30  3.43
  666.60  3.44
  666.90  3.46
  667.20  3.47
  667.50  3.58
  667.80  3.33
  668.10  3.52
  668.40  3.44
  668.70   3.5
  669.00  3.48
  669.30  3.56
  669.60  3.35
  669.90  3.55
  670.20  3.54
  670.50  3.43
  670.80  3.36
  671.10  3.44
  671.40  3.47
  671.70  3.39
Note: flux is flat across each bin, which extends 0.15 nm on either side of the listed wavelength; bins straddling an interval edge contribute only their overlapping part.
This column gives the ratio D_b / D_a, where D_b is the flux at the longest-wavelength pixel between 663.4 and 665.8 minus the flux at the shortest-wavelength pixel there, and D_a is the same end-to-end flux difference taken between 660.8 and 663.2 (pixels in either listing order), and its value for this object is 3.0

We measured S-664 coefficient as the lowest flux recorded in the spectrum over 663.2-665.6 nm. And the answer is 3.18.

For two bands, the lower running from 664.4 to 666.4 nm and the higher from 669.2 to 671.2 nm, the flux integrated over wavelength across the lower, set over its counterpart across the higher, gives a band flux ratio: 1.00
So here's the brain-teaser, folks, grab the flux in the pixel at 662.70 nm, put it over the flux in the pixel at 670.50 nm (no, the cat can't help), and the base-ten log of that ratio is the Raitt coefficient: -0.022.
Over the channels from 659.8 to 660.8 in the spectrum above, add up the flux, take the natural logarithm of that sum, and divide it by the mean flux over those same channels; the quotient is 0.681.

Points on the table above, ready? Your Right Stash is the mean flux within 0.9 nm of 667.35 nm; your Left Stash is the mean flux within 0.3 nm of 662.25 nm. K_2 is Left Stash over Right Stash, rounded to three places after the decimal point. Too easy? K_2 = 0.982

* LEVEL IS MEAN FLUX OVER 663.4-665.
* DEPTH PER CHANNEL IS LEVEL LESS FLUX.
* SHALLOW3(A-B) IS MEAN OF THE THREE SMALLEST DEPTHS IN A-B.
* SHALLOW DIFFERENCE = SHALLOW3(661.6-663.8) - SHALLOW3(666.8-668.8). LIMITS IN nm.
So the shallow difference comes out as 0.063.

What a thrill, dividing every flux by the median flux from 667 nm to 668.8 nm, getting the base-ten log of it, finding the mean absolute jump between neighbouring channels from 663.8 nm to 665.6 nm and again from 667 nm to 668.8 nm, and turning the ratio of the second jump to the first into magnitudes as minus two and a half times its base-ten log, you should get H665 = -0.9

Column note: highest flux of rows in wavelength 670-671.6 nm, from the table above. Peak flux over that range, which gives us 3.54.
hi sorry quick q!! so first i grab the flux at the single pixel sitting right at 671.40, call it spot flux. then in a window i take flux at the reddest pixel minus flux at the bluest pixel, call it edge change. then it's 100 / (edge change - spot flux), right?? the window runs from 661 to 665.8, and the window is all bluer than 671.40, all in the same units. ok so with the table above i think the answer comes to -27.9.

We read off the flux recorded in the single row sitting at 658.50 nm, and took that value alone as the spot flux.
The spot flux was 3.25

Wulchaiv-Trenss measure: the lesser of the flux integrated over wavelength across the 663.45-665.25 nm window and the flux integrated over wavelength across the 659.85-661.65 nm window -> 6.19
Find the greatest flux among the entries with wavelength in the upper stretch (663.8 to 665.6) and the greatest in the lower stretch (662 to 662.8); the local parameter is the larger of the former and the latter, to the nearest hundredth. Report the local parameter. 3.57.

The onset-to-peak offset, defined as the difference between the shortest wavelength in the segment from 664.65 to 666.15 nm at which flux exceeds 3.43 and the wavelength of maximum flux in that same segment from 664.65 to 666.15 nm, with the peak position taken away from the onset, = -0.30 nm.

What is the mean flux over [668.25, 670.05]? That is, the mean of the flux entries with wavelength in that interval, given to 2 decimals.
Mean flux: 3.48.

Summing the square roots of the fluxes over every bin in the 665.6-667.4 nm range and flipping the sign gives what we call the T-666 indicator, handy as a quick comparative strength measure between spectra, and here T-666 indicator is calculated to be -11.1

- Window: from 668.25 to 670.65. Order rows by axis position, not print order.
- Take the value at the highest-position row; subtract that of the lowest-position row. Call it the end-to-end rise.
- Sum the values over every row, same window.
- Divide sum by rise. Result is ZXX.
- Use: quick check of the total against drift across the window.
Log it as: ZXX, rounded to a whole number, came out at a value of -2785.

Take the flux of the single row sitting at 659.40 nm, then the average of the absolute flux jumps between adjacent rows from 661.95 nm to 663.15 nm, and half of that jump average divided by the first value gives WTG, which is 0.054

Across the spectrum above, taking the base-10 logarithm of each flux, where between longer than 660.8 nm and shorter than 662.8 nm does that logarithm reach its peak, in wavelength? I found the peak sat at 662.40 nm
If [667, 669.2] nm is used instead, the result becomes 667.50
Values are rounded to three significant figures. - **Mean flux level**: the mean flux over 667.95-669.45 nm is 3.50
